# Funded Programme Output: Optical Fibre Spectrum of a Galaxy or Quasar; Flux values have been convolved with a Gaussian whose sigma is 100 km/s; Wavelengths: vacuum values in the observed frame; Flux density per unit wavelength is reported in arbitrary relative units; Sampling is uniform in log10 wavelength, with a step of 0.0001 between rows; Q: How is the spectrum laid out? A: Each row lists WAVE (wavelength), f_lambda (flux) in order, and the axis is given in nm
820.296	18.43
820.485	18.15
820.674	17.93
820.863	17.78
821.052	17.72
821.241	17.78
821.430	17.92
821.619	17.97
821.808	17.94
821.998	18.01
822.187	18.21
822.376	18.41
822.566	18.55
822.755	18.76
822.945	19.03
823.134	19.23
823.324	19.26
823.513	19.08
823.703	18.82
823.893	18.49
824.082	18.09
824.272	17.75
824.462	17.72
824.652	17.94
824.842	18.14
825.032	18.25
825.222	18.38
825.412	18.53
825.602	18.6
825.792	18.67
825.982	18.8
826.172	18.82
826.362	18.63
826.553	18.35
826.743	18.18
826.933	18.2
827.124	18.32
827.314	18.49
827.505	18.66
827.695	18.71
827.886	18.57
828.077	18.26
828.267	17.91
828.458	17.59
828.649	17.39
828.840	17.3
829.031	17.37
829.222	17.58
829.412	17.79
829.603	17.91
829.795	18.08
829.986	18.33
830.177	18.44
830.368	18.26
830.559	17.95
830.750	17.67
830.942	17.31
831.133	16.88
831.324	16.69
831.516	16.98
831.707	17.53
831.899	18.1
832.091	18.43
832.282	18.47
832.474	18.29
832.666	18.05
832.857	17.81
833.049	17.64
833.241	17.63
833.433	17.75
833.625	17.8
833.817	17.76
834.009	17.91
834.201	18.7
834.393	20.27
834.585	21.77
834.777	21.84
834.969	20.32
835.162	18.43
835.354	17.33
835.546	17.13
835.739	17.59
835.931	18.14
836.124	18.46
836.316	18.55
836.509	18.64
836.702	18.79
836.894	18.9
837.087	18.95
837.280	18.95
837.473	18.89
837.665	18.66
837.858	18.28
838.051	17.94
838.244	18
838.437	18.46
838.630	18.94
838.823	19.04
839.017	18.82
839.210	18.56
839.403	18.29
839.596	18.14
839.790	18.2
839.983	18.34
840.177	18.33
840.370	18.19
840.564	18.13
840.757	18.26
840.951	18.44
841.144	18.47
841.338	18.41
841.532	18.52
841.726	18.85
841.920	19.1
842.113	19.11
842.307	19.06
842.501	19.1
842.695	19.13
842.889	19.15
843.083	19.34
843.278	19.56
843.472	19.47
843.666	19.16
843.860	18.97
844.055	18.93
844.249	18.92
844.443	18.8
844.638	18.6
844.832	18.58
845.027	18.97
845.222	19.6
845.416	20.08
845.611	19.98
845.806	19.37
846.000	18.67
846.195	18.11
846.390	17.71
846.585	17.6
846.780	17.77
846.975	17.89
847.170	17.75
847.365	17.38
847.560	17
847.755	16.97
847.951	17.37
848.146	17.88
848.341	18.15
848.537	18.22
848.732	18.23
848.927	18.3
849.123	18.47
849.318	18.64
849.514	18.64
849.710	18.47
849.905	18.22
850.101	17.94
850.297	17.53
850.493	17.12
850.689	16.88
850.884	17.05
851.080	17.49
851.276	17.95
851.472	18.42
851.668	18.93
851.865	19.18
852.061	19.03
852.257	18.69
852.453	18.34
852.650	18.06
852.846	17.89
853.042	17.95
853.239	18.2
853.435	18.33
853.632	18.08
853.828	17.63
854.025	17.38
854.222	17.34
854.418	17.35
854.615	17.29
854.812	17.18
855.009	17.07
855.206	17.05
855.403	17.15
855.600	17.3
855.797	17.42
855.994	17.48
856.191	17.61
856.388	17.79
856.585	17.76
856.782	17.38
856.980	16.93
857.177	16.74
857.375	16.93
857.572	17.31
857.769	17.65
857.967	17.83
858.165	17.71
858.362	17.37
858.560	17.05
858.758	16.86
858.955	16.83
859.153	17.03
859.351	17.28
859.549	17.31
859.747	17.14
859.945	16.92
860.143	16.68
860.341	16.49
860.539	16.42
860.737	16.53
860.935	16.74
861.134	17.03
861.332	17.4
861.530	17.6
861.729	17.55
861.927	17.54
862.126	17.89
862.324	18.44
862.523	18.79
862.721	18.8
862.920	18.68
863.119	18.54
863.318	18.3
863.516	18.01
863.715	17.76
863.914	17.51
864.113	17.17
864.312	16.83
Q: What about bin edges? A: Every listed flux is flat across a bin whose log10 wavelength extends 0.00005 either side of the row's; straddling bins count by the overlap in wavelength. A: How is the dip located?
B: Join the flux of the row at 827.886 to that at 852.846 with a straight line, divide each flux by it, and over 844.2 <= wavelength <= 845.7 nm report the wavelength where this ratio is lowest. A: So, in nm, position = 844.832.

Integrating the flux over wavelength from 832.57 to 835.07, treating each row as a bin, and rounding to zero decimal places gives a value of 47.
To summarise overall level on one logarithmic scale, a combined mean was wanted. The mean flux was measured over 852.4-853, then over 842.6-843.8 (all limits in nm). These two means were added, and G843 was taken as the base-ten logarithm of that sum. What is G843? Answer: 1.57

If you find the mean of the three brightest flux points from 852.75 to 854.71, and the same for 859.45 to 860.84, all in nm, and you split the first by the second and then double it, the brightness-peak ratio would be 2.13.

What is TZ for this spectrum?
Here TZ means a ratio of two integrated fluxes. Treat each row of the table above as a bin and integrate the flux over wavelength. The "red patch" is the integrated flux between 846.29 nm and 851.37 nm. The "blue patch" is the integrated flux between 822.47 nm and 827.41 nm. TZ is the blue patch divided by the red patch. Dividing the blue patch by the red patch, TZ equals 1.01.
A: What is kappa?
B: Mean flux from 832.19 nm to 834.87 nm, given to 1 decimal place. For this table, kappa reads 18.7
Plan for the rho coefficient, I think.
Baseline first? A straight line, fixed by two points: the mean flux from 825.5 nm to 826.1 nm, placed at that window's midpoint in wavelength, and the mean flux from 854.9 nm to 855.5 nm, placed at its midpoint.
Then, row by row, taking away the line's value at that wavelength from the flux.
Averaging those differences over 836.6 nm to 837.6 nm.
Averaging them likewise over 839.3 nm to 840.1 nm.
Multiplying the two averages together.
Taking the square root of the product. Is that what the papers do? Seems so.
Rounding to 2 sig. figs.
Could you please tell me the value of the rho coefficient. 0.50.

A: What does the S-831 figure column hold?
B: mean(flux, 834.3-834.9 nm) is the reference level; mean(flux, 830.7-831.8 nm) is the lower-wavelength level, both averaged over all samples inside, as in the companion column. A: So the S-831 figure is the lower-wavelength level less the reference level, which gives -4.12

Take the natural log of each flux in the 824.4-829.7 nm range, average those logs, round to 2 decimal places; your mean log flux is 2.90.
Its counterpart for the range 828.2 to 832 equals 2.87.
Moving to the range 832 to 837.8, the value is 2.92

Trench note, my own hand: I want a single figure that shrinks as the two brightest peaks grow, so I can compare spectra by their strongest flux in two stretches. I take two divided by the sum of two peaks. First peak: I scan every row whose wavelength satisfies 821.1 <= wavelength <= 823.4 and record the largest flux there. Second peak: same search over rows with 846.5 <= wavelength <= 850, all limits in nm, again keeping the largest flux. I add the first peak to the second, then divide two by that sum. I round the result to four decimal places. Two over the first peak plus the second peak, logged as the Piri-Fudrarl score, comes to 0.0528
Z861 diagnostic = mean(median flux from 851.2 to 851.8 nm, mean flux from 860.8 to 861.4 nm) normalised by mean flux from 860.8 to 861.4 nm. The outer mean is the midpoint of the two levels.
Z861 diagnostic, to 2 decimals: 1.04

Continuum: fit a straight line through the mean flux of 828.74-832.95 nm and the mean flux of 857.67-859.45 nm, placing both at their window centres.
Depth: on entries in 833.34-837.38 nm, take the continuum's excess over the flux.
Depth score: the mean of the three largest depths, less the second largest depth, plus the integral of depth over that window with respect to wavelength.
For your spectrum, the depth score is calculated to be -4.3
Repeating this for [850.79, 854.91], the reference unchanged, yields -2.4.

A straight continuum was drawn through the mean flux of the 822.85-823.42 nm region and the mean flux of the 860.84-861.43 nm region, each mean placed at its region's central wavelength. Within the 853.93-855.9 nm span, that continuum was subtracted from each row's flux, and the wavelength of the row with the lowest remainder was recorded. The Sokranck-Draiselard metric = 855.206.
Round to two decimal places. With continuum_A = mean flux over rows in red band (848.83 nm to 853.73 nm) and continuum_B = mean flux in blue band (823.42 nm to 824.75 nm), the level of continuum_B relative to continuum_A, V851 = 1.01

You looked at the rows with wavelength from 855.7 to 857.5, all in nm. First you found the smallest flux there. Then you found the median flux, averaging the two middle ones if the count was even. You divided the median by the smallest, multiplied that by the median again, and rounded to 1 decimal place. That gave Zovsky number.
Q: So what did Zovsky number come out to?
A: 18.1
